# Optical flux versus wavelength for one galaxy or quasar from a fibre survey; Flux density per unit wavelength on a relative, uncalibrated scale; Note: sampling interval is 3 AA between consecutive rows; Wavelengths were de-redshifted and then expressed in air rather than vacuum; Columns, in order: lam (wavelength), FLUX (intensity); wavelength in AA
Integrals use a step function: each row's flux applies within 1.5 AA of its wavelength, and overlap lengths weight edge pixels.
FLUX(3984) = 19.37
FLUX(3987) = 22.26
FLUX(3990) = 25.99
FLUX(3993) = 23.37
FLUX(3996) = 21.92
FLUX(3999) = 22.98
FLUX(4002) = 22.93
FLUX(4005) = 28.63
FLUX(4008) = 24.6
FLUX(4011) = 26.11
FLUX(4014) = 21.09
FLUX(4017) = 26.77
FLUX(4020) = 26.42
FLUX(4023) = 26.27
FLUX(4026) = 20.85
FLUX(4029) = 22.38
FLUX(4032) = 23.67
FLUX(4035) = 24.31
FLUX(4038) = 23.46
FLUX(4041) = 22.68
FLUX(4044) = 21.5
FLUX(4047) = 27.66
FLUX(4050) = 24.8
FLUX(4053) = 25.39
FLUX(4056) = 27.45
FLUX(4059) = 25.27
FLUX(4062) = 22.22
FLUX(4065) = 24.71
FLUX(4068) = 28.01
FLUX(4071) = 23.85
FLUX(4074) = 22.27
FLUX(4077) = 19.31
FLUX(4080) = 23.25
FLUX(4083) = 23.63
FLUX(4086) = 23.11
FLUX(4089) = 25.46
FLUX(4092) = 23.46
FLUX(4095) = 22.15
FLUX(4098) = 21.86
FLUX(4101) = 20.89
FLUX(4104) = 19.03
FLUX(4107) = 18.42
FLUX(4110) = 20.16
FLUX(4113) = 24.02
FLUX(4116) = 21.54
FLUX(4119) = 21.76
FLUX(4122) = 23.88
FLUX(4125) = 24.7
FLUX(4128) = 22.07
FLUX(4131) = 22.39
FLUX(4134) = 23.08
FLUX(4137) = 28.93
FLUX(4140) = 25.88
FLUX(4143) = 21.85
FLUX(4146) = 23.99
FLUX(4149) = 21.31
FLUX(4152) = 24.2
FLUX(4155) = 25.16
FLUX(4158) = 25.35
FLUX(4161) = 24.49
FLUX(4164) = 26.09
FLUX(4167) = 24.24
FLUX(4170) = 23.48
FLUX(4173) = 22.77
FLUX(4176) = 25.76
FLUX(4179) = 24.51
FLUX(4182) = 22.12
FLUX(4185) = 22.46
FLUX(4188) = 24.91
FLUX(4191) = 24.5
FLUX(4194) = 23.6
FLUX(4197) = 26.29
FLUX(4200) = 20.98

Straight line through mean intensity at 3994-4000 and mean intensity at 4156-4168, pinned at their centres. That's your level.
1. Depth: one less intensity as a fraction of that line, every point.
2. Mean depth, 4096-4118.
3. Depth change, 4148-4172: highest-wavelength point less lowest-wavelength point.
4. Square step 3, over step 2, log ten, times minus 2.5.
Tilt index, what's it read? 3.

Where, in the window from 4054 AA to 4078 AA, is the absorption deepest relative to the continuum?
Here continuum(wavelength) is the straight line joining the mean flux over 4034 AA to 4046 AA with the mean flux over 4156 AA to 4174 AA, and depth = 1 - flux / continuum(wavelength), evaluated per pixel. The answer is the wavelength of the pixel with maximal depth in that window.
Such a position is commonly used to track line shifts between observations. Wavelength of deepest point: 4077 AA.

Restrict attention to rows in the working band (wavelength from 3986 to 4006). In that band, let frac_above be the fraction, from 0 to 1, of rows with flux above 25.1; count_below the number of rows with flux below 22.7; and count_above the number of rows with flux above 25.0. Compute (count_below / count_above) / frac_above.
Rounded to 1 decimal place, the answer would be 3.5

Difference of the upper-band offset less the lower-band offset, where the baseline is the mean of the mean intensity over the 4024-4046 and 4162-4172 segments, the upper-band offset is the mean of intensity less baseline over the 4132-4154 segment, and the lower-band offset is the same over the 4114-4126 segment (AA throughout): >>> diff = 1.2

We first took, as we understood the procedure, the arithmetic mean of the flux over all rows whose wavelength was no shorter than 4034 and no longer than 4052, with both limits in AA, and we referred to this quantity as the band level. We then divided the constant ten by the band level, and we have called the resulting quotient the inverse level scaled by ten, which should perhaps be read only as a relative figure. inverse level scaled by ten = 0.415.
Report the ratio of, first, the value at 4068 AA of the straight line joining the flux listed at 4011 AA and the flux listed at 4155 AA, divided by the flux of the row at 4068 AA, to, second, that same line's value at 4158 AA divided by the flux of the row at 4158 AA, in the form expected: 0.93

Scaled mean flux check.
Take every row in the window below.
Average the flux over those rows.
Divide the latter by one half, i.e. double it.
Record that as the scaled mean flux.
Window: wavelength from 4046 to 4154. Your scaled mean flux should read 46.8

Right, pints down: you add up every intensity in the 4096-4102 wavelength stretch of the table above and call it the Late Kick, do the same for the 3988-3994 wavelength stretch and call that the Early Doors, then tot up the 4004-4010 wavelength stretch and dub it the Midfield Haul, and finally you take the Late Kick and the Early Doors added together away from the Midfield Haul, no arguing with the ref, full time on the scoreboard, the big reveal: -39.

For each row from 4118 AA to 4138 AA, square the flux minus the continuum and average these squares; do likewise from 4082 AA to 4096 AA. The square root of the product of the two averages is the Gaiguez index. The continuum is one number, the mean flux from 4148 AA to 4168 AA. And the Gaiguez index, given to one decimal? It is 3.2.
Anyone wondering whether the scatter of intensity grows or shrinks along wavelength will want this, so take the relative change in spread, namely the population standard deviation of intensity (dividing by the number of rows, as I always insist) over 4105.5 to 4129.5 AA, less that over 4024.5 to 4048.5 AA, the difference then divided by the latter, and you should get 0.0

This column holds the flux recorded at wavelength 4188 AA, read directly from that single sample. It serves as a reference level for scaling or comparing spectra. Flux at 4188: 24.91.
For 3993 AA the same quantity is 23.37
